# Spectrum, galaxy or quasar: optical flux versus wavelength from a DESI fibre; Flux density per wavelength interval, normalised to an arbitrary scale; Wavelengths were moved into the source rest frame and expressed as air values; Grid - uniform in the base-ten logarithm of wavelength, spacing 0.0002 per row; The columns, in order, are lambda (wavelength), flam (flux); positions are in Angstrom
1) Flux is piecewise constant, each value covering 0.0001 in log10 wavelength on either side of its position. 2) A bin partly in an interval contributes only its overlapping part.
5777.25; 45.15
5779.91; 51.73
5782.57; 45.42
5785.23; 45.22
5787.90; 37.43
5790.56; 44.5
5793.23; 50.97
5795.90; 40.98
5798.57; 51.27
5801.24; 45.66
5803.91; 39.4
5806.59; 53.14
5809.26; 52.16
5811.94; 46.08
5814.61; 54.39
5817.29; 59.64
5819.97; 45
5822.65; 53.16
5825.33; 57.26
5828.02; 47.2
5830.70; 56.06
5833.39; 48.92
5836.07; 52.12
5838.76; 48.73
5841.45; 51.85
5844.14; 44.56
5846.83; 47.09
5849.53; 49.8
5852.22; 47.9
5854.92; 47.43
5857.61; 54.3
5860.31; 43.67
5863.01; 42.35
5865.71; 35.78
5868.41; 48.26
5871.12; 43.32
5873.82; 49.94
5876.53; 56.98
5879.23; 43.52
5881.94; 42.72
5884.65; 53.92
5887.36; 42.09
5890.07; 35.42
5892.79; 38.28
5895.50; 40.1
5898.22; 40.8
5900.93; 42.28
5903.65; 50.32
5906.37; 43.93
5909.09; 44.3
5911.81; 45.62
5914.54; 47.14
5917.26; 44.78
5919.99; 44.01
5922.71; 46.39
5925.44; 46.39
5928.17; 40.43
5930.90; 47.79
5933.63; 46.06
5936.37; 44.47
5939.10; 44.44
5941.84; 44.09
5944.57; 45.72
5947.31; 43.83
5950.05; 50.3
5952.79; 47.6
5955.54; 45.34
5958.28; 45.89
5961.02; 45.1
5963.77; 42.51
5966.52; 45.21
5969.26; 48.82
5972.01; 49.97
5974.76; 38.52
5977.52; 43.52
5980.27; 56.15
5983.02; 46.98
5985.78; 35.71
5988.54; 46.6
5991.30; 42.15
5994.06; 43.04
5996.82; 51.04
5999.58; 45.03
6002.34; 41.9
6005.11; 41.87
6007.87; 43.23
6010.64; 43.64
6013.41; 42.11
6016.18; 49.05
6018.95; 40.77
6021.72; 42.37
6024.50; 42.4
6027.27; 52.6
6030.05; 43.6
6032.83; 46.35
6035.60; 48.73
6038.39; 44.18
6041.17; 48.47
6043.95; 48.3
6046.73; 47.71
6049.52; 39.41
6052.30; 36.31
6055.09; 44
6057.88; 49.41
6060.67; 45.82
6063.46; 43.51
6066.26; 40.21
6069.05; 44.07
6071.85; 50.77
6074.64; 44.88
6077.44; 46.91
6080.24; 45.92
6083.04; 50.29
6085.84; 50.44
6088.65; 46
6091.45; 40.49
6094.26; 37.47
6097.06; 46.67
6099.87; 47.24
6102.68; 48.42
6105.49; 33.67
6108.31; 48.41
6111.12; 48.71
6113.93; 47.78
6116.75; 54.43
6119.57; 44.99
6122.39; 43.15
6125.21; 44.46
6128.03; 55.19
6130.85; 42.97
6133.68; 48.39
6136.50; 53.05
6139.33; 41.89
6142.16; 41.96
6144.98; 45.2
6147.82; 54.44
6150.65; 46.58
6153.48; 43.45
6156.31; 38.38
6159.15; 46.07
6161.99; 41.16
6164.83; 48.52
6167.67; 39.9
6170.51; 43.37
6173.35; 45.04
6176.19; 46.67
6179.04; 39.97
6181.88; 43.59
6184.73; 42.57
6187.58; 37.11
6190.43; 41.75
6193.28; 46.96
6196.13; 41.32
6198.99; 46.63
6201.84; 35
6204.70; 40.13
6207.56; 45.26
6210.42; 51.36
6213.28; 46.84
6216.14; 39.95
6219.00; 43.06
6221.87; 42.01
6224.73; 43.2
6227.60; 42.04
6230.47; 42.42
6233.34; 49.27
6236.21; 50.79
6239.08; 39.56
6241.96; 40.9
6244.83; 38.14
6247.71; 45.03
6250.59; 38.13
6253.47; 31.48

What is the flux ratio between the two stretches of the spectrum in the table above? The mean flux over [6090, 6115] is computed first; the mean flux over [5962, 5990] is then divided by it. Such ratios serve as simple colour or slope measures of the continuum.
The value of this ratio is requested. 1.02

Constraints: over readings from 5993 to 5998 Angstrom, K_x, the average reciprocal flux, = 0.0214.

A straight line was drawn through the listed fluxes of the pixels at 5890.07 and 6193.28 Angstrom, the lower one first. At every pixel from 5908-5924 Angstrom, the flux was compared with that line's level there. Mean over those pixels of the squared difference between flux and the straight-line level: 82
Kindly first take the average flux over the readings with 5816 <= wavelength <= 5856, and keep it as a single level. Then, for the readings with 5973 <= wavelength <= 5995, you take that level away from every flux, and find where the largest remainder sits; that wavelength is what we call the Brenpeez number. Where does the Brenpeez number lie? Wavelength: 5980.27 Angstrom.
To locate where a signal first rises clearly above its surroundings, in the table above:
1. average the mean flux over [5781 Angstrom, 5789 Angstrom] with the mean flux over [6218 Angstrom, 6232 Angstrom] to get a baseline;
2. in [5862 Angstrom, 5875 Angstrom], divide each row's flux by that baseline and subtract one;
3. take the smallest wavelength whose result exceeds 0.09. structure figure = 5868.41 Angstrom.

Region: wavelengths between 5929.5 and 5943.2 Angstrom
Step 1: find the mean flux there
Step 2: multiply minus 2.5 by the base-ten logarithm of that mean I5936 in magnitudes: -4.14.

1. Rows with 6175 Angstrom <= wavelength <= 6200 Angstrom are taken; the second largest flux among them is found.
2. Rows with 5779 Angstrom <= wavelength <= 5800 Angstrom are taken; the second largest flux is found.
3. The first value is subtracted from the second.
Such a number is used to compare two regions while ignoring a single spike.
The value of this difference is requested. 4.6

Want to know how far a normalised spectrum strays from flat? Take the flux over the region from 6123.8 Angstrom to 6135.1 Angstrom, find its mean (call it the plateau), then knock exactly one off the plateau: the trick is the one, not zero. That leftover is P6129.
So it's 46.8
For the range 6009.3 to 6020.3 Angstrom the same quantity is 42.9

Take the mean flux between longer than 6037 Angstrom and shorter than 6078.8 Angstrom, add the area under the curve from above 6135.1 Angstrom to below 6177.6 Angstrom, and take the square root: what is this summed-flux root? 44.3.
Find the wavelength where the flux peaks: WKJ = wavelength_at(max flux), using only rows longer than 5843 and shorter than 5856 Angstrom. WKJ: 5849.53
